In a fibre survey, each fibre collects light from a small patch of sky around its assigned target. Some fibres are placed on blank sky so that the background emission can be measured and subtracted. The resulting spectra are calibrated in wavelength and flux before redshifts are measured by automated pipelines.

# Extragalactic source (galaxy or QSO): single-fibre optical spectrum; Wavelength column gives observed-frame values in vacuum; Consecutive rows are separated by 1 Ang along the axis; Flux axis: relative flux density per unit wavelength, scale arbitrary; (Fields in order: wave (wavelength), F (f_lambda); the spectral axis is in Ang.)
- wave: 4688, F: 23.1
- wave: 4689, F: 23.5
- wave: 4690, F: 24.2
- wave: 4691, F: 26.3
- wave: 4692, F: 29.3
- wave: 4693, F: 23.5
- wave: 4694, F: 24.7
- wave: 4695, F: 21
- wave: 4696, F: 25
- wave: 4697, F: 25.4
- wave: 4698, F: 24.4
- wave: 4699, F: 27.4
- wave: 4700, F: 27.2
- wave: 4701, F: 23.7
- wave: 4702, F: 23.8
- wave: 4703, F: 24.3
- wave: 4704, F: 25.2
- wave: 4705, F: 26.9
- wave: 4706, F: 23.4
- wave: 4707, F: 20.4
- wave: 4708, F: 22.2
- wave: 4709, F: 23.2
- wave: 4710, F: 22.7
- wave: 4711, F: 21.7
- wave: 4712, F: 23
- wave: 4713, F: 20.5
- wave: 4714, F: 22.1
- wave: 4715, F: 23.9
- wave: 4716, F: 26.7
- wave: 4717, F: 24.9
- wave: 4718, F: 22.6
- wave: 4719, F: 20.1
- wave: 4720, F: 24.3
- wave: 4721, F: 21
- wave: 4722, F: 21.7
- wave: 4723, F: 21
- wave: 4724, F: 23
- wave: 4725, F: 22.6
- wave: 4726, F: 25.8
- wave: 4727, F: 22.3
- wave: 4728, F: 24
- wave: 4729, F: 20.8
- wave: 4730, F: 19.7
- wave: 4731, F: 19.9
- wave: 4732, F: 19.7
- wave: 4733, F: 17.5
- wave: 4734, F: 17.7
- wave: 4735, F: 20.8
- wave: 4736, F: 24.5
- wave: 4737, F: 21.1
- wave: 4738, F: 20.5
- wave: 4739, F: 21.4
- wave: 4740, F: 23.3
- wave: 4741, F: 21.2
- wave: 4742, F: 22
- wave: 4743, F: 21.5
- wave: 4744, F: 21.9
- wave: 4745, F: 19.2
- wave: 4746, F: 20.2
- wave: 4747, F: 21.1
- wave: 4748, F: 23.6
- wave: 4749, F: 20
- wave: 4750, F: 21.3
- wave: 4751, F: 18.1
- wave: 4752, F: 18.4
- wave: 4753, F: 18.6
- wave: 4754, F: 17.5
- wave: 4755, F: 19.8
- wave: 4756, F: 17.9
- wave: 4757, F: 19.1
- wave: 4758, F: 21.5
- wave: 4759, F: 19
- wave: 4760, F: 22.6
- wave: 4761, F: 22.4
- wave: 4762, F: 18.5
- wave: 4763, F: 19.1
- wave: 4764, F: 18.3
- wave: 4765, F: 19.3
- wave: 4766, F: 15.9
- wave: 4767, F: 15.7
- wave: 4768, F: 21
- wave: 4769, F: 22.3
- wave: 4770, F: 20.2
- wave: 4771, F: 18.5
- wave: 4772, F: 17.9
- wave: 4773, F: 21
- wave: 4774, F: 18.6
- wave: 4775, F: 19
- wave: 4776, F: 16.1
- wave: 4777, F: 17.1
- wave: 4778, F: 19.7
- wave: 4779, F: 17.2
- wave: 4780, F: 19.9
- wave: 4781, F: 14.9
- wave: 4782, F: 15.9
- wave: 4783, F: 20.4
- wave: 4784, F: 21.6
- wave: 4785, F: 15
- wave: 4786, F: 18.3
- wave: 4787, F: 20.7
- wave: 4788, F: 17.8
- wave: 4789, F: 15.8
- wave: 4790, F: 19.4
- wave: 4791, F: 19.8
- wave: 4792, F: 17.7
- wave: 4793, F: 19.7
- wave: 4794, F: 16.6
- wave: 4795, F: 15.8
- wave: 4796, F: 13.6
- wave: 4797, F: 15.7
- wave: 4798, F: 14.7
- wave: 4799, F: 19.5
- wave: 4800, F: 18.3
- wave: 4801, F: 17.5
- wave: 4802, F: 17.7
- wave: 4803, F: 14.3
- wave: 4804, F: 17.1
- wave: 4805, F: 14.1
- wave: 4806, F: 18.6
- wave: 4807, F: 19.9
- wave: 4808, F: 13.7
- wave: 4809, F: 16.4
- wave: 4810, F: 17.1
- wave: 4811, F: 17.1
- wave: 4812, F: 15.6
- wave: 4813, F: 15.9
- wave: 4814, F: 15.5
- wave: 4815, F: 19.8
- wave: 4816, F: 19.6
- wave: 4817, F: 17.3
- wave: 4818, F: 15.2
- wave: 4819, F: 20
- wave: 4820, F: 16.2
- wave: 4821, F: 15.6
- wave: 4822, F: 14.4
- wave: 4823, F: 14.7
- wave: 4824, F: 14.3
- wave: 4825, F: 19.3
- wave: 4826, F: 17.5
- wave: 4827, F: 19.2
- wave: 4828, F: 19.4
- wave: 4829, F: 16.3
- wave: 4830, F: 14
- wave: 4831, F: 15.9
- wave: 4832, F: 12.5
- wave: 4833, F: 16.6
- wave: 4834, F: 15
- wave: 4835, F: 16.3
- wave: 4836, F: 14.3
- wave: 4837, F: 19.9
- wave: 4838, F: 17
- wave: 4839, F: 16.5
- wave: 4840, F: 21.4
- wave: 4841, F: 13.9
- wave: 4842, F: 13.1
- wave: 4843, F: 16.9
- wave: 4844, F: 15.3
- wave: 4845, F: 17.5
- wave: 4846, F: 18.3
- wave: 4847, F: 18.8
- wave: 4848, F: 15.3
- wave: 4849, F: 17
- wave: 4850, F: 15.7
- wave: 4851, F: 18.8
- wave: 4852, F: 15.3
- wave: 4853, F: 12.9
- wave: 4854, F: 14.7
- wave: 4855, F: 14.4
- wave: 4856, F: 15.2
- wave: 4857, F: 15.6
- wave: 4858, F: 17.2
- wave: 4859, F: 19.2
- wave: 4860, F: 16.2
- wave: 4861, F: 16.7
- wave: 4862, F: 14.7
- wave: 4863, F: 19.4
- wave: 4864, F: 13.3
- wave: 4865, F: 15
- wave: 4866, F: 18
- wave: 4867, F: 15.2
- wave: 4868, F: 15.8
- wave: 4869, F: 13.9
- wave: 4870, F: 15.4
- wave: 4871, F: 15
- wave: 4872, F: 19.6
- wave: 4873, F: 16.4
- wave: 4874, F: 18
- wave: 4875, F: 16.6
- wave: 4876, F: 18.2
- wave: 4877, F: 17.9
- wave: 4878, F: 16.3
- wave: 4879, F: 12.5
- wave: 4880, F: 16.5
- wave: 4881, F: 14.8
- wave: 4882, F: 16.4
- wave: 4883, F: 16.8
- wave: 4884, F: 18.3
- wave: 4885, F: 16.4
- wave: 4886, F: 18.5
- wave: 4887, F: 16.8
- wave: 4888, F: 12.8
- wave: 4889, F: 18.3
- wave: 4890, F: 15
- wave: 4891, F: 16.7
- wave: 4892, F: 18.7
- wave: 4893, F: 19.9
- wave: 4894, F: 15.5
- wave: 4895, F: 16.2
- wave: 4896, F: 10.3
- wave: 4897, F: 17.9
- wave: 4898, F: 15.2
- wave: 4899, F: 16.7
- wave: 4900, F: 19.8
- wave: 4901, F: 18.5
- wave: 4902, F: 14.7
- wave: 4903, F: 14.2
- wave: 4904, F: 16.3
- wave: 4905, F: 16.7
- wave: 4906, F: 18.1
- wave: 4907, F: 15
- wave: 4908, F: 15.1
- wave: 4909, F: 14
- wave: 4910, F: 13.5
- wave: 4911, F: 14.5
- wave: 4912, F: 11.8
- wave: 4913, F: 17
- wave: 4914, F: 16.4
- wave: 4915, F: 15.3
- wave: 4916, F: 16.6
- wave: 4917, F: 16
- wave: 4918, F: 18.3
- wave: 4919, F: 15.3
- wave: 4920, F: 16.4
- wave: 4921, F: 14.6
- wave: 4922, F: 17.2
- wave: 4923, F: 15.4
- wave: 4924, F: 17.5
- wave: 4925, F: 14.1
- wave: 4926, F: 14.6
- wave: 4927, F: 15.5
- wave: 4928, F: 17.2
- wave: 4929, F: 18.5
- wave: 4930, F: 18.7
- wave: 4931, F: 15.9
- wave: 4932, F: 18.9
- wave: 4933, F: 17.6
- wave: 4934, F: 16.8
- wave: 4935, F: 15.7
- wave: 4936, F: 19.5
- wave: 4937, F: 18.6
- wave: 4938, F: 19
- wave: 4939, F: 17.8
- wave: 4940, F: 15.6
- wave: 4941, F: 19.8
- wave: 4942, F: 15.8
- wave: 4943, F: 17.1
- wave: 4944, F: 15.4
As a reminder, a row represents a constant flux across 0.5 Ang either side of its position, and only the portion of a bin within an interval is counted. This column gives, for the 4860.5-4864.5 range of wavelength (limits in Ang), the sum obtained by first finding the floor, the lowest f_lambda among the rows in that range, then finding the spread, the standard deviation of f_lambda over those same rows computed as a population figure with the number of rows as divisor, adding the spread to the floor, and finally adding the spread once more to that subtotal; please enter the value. 17.9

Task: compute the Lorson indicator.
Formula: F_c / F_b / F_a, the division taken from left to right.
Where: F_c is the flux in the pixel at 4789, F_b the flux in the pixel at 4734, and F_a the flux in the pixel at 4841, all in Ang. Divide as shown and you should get 0.064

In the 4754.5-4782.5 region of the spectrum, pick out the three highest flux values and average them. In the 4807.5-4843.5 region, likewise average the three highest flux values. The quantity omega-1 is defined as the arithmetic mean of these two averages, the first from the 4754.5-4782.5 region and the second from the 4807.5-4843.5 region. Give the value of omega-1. 21.4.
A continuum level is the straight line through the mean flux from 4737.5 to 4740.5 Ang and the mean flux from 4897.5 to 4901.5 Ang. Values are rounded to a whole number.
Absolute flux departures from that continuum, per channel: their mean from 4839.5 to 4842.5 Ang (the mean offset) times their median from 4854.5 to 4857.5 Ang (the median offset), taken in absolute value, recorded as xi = 16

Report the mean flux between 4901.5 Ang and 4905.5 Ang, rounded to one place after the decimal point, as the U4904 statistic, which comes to 15.5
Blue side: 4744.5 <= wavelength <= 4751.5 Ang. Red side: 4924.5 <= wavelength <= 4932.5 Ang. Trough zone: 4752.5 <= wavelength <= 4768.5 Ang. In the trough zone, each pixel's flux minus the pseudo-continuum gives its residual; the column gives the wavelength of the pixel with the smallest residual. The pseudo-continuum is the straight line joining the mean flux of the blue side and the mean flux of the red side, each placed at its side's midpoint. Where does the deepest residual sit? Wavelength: 4767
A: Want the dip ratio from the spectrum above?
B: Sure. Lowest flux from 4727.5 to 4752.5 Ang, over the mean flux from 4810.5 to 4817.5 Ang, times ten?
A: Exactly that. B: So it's 10.1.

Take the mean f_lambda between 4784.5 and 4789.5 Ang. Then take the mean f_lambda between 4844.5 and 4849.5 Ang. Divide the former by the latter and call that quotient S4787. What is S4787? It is 1.01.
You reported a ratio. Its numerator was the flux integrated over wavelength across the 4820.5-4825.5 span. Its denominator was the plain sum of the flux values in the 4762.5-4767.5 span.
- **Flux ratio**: 0.89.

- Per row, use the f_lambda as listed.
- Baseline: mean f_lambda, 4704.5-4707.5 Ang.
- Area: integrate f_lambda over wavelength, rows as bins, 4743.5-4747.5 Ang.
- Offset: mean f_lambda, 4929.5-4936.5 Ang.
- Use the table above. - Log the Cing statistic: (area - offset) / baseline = 2.8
